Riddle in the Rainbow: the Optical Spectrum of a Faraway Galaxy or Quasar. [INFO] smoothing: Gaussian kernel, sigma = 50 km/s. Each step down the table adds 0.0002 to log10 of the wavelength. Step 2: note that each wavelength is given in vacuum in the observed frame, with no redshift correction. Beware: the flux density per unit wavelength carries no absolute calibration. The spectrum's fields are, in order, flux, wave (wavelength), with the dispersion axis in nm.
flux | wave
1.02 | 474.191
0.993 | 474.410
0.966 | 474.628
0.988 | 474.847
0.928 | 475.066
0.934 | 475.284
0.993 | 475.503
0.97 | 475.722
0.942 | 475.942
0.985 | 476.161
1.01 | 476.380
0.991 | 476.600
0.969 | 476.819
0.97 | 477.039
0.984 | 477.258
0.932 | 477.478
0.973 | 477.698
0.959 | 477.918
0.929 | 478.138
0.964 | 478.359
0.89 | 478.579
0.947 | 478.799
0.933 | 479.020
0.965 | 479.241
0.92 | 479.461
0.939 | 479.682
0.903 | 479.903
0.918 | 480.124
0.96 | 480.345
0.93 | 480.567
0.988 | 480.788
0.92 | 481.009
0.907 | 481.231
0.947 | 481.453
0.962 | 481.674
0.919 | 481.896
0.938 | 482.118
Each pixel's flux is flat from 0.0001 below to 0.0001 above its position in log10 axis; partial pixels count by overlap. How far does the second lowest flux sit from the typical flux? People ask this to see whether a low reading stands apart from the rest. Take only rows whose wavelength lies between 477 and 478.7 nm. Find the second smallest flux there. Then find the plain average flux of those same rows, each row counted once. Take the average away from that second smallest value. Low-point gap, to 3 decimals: -0.021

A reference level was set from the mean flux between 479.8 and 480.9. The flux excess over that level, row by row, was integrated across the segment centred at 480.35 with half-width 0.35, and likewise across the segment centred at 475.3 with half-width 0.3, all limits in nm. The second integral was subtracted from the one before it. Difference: -0.010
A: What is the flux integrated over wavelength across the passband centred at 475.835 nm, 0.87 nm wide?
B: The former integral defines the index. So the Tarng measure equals 0.85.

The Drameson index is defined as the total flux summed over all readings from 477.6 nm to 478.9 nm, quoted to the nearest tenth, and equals 5.7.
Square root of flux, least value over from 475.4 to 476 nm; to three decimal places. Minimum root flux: 0.971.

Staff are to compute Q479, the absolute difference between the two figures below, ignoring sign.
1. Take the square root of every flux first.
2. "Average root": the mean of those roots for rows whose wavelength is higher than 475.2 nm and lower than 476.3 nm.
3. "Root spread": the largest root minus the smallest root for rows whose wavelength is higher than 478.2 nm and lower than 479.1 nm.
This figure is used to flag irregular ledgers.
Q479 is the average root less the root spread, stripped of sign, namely 0.944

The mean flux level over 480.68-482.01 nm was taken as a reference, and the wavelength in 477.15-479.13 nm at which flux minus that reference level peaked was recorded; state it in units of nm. 477.258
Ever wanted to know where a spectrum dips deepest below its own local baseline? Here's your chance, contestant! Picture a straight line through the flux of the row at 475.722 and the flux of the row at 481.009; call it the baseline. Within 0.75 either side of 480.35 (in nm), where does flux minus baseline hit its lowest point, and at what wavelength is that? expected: 479.903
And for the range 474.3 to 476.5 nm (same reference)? 475.066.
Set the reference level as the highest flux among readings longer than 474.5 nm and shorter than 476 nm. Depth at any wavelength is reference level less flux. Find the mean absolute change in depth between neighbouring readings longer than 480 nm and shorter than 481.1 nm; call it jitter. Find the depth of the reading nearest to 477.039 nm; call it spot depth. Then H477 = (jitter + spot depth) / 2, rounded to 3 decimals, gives 0.036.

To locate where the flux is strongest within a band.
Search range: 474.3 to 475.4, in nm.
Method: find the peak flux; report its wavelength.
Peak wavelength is 474.410 nm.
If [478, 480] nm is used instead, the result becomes 479.241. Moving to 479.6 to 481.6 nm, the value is 480.788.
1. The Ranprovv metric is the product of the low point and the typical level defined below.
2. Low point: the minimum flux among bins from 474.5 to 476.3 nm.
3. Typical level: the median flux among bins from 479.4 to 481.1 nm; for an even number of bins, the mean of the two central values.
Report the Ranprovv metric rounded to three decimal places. 0.858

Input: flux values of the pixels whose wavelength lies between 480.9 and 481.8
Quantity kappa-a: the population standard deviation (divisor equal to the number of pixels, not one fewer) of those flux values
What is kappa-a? 0.022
